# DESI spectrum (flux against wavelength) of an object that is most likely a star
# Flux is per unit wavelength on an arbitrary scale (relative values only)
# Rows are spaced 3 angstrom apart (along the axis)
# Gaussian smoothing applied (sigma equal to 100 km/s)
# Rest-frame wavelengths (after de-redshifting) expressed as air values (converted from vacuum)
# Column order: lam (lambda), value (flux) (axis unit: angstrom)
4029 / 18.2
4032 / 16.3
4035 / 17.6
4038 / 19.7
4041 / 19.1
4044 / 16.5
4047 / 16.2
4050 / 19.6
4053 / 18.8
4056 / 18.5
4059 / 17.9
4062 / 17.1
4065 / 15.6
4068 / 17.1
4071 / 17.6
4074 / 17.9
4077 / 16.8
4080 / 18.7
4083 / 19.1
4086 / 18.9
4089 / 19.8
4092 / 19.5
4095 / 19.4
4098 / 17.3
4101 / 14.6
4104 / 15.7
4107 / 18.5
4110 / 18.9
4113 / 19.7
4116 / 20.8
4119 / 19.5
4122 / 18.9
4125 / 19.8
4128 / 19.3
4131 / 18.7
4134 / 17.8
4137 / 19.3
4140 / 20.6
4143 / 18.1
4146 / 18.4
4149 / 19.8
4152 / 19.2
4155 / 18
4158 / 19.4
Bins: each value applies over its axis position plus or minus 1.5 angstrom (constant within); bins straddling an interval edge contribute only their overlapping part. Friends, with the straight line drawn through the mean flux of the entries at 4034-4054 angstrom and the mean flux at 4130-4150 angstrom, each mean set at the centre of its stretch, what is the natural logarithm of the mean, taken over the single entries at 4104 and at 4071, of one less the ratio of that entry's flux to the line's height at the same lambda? -2.3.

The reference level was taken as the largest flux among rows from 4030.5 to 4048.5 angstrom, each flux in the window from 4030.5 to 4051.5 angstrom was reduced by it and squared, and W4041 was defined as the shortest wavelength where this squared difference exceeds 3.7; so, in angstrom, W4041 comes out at 4032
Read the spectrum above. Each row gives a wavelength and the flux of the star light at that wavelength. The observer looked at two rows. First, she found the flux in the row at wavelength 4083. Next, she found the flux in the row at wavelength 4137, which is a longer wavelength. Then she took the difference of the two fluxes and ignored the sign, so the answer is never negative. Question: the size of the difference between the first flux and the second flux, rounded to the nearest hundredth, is 0.20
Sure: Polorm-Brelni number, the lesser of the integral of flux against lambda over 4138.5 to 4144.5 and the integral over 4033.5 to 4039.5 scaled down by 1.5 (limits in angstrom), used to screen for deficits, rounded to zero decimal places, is 75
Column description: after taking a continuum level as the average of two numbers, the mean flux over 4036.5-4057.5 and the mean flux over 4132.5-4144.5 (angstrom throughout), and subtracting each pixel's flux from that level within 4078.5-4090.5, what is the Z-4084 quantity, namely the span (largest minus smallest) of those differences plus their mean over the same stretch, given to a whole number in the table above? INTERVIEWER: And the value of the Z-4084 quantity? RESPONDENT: 1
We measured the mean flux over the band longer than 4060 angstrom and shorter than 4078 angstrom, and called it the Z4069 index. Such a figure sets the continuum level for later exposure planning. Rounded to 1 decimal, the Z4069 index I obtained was 17.0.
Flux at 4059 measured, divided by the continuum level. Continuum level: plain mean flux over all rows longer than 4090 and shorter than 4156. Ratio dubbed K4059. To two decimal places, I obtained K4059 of 0.96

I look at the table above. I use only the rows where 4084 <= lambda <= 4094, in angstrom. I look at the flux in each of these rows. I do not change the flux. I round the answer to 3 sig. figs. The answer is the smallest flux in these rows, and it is 18.9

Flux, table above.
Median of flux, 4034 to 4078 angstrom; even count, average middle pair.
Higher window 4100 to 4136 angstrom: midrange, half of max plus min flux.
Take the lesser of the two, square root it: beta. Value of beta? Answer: 4.20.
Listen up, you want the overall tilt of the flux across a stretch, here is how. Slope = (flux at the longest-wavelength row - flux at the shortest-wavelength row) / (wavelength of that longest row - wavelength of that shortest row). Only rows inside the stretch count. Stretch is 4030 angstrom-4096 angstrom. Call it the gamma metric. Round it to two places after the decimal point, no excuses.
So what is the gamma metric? 0.05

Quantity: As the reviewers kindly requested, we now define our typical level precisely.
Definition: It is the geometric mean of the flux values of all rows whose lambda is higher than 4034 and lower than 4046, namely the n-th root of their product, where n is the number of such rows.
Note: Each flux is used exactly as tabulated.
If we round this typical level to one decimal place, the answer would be 18.2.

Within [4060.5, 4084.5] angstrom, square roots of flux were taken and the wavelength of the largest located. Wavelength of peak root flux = 4083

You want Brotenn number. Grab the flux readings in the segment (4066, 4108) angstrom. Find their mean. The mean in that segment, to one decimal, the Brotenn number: 17.9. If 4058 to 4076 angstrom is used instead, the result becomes 17.2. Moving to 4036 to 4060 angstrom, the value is 18.3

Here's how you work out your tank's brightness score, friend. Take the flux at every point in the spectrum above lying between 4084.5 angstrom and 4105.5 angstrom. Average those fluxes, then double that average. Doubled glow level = 35.8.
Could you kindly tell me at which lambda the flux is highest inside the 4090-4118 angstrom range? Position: 4116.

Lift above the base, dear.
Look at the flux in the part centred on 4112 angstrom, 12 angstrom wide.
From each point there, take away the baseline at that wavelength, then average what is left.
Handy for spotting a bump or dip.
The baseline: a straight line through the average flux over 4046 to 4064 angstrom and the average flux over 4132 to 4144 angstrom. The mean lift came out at 0.8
